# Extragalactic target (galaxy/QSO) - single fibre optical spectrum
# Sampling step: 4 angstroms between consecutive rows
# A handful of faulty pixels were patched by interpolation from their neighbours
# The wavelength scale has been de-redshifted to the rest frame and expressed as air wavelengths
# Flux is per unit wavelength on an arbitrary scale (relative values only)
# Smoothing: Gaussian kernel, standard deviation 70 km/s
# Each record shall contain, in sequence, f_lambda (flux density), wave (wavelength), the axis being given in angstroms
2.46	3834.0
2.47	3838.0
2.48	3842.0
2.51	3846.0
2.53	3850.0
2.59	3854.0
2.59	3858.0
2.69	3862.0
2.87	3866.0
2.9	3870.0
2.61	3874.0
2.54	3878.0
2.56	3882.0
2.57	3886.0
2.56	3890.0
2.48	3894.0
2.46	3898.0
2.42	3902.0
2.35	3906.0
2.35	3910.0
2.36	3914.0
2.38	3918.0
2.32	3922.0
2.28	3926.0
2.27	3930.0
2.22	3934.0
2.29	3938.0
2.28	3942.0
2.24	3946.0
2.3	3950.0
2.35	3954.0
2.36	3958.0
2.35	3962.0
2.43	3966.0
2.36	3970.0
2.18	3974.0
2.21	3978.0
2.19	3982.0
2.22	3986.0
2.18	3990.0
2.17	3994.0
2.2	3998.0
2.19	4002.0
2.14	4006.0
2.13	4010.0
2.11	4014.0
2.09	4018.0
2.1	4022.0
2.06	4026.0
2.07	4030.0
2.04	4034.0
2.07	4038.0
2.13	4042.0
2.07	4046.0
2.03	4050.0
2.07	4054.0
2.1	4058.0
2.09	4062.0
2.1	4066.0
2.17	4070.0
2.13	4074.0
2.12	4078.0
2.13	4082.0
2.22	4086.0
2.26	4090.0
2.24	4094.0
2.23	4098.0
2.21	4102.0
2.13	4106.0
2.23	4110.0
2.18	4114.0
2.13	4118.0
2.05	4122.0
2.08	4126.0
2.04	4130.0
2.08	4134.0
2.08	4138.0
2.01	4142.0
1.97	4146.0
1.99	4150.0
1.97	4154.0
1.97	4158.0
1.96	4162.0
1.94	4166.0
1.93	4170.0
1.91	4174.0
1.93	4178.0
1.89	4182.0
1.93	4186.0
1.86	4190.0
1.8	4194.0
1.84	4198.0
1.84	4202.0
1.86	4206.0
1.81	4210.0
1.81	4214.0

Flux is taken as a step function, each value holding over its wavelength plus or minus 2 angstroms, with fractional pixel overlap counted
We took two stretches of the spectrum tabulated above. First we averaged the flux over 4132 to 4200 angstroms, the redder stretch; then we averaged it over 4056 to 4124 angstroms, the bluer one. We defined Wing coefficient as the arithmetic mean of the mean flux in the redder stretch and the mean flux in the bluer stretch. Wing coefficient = 2.05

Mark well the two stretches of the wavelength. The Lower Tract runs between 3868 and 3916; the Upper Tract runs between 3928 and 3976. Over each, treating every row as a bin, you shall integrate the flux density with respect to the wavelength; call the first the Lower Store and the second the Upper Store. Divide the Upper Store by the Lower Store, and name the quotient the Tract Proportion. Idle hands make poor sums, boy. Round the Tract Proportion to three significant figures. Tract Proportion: 0.916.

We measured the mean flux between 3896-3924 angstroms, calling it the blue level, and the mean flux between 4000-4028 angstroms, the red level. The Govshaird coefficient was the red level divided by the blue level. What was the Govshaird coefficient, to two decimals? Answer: 0.89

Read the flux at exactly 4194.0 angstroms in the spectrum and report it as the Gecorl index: 1.8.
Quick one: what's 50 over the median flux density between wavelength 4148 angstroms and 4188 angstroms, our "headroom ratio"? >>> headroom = 25.8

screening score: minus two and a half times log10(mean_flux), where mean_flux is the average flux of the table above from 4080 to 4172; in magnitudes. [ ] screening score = -0.80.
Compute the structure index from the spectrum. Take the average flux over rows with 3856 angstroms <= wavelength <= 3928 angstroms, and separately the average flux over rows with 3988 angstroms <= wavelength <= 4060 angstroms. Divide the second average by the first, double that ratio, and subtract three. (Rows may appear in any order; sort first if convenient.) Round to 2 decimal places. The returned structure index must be -1.32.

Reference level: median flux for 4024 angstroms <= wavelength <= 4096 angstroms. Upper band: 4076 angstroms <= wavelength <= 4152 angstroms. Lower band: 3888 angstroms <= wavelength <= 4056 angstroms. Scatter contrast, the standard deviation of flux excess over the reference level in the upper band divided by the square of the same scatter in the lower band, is 4.9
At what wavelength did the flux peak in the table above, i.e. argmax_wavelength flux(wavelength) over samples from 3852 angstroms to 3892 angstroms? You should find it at 3870.0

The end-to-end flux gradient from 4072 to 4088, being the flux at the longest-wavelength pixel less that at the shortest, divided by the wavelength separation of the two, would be 0.0075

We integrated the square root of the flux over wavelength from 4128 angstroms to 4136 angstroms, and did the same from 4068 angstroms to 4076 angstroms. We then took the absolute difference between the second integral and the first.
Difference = 0.25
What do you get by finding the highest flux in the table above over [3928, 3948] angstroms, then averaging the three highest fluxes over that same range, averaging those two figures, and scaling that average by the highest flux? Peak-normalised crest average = 0.998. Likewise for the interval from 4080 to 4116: 0.996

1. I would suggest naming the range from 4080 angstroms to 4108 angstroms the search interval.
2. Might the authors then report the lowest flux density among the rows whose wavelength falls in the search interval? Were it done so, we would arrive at 2.13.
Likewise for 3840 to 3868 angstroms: 2.48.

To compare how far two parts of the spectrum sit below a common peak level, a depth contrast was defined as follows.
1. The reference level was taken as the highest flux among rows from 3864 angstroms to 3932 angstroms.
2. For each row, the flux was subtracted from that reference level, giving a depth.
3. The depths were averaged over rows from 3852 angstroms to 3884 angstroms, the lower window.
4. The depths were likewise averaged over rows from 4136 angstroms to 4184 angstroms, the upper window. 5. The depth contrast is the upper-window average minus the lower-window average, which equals 0.71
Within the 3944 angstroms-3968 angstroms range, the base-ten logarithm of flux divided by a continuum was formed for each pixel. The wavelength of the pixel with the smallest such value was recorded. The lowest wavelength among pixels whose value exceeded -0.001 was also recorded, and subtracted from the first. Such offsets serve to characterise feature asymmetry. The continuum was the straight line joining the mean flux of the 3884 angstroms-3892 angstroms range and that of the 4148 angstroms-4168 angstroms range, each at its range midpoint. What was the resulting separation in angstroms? -20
